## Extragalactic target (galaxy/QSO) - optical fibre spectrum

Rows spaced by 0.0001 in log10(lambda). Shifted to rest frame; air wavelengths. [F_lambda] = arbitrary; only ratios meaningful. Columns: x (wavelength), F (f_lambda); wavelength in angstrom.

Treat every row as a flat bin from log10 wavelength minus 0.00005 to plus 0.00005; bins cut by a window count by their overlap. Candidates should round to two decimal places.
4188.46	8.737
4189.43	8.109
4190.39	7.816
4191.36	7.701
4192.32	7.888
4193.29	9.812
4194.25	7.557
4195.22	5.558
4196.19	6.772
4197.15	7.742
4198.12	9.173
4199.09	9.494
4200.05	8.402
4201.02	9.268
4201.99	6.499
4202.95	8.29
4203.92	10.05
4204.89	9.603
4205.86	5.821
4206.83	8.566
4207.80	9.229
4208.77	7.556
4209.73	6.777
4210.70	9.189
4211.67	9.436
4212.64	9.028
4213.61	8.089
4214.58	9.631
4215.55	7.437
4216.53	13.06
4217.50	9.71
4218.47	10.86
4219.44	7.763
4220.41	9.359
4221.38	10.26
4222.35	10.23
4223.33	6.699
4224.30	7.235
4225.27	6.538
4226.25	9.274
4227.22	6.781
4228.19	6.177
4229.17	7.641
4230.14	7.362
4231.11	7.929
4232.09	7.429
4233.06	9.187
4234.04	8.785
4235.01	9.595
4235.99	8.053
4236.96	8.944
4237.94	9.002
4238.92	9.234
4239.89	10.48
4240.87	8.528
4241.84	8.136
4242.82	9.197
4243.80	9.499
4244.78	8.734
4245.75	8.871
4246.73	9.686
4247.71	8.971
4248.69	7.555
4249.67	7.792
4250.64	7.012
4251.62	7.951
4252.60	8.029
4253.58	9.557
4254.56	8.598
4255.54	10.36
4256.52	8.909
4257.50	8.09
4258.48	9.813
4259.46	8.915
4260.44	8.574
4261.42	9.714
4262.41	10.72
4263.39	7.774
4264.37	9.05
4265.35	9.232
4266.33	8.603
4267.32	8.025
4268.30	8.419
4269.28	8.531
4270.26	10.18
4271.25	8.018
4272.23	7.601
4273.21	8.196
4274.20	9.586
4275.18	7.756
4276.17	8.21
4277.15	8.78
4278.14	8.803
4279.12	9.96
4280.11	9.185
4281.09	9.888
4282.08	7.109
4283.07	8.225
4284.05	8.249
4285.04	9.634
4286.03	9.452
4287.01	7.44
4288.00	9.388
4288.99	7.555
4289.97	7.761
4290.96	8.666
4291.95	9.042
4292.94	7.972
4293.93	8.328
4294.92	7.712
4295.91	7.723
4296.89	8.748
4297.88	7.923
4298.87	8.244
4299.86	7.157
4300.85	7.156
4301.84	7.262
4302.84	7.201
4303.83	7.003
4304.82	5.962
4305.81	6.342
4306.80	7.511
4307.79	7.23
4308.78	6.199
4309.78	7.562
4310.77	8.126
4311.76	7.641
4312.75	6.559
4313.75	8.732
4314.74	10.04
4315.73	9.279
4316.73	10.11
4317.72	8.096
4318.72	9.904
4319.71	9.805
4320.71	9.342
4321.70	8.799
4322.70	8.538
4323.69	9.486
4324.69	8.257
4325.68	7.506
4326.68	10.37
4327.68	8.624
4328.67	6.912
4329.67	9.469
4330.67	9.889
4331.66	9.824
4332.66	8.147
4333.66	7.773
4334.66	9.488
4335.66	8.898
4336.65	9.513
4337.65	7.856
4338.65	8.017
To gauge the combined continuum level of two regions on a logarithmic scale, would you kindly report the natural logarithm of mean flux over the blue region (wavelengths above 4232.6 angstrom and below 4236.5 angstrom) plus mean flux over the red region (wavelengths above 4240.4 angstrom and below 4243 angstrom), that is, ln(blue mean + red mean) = 2.86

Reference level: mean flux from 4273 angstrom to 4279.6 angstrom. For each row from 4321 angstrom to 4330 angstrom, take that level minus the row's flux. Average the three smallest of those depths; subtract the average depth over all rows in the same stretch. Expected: -1.11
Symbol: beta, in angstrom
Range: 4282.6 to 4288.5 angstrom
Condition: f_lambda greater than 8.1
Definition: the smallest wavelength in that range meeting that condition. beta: 4283.07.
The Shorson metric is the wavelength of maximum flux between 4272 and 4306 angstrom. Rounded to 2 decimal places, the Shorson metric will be 4279.12 angstrom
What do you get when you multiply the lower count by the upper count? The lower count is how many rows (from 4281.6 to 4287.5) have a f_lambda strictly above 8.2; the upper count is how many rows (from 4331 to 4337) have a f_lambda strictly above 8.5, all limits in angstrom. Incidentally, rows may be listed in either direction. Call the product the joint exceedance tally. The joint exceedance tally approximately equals 16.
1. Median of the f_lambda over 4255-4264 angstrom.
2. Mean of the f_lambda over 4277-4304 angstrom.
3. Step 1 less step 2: 0.6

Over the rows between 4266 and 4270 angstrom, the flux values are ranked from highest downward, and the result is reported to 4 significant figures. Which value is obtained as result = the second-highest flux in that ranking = 8.531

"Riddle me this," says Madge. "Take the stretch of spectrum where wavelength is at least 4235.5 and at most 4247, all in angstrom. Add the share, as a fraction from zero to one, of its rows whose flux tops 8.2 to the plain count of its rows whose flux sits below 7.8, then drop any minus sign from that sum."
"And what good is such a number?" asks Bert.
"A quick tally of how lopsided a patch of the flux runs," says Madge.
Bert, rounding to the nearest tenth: 0.8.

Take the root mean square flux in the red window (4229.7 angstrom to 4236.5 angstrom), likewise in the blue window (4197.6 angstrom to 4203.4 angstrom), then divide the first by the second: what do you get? 0.98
